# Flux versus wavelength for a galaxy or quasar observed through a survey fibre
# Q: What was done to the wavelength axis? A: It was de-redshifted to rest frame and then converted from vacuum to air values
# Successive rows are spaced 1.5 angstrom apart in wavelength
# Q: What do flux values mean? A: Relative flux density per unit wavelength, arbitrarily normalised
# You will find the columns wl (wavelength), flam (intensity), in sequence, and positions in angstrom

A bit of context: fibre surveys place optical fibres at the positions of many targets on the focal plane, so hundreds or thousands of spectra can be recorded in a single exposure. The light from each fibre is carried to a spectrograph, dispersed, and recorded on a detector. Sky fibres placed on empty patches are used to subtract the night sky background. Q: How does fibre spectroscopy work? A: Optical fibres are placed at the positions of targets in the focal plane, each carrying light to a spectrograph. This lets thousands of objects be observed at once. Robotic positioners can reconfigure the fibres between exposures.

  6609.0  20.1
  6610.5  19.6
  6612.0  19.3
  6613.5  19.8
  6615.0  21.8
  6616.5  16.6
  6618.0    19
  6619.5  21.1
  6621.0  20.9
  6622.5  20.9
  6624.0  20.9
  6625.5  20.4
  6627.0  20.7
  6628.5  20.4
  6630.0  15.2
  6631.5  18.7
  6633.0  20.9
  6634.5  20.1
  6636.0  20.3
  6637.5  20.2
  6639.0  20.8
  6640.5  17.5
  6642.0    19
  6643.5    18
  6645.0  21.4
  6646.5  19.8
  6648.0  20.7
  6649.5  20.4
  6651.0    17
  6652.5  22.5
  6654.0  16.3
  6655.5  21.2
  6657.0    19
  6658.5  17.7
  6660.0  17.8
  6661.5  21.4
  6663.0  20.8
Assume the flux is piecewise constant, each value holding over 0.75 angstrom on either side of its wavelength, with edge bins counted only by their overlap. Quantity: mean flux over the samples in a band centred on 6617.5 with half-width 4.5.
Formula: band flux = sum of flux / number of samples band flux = 19.9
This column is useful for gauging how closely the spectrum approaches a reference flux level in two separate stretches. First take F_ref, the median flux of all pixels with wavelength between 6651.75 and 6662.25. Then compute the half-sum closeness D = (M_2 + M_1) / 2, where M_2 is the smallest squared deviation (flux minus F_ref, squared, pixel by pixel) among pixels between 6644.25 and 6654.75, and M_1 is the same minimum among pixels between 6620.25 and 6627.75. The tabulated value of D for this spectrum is 1.30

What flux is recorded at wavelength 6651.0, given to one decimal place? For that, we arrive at 17.0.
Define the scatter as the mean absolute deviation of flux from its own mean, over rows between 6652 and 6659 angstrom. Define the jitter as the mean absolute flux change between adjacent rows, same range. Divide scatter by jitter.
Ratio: 0.55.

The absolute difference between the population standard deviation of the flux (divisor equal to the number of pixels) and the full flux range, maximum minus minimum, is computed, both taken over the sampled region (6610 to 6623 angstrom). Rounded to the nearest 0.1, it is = 3.7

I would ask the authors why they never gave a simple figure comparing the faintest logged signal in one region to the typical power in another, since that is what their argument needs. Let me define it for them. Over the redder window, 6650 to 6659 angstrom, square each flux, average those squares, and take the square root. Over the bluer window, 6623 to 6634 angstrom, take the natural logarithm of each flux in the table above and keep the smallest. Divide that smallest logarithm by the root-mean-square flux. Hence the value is 0.143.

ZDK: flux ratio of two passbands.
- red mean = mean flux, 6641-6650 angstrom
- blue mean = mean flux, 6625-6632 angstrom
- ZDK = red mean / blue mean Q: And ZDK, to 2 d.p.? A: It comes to 1.04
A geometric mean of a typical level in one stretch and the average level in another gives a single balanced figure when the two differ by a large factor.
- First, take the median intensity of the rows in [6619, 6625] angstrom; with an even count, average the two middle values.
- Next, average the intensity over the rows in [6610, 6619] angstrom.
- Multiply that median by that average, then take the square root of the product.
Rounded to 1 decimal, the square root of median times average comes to 20.1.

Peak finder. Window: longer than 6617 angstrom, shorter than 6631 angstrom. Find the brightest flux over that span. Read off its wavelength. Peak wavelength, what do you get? 6619.5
